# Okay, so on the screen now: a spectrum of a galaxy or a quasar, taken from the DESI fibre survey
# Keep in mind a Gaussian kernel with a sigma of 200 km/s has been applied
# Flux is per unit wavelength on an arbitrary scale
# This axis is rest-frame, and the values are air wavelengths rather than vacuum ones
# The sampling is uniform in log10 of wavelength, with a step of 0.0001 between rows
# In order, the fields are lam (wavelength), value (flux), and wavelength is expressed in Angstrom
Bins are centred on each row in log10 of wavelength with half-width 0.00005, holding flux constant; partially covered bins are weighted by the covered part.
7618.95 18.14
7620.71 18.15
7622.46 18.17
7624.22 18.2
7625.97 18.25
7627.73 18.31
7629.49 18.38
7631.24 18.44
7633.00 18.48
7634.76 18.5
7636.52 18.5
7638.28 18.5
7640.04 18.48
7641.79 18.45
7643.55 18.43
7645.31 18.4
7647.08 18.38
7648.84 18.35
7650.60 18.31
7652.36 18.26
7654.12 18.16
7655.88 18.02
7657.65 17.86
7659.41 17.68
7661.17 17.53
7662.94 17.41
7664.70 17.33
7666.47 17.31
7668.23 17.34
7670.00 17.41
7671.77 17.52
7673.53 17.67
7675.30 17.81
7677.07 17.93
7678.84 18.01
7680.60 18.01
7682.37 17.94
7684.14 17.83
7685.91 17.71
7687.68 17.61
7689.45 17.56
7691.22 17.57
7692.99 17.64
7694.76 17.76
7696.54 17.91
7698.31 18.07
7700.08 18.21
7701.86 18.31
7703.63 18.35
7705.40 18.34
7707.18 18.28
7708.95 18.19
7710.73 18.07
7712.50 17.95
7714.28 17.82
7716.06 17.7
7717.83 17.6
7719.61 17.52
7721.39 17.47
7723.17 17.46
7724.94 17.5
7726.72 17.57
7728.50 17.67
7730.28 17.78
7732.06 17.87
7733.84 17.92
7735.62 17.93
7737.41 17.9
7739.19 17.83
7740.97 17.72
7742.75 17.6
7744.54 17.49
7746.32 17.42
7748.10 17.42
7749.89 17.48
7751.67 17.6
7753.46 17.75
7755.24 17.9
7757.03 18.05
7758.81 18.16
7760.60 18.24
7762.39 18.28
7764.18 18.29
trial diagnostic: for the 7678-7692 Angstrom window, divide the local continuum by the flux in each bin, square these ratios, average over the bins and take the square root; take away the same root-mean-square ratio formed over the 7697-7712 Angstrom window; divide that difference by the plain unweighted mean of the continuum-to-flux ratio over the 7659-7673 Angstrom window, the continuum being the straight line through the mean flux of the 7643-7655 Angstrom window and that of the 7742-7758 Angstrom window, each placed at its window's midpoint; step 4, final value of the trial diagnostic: 0.03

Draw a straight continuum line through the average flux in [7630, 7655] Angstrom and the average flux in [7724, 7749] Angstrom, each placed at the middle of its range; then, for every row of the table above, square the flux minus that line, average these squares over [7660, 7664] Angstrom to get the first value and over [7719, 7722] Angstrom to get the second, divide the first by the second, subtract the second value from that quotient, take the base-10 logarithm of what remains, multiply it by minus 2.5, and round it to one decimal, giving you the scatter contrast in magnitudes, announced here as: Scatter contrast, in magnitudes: -2.0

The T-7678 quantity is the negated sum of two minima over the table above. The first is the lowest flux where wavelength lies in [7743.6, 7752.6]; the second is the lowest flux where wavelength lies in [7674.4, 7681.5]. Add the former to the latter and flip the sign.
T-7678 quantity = -35.2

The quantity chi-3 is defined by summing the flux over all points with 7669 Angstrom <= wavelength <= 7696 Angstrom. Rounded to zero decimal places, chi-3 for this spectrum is 266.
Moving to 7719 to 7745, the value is 265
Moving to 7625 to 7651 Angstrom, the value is 276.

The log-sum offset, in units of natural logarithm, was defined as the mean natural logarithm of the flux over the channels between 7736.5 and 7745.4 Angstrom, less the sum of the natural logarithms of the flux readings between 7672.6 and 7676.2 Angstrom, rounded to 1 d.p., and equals -2.9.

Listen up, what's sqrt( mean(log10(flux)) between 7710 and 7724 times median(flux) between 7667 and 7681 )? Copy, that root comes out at 4.705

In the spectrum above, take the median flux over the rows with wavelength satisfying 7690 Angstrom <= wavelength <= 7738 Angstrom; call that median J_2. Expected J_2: 17.9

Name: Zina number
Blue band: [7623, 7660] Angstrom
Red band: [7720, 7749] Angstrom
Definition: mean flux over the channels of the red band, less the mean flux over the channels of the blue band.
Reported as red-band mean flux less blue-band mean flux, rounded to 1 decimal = -0.6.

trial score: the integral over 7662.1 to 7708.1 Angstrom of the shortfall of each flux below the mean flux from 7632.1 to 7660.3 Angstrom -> 23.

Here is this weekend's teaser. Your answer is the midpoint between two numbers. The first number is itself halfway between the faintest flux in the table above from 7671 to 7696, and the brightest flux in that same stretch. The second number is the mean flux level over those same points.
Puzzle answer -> 17.76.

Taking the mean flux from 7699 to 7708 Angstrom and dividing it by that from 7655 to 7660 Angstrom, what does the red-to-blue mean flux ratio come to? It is 1.02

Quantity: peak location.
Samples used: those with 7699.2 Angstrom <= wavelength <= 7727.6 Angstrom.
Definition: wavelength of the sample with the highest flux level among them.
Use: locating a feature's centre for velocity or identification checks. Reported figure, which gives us 7703.63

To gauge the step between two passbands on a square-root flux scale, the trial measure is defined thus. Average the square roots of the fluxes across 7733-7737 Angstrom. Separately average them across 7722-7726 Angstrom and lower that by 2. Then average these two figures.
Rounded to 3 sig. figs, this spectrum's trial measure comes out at 3.21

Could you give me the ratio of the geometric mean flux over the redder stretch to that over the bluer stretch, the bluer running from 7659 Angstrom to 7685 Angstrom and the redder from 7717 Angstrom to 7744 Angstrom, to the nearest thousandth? 1.002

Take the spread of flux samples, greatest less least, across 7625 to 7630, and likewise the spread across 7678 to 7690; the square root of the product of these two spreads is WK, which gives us 0.24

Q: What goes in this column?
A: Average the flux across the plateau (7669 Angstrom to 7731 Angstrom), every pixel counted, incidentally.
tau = 17.8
